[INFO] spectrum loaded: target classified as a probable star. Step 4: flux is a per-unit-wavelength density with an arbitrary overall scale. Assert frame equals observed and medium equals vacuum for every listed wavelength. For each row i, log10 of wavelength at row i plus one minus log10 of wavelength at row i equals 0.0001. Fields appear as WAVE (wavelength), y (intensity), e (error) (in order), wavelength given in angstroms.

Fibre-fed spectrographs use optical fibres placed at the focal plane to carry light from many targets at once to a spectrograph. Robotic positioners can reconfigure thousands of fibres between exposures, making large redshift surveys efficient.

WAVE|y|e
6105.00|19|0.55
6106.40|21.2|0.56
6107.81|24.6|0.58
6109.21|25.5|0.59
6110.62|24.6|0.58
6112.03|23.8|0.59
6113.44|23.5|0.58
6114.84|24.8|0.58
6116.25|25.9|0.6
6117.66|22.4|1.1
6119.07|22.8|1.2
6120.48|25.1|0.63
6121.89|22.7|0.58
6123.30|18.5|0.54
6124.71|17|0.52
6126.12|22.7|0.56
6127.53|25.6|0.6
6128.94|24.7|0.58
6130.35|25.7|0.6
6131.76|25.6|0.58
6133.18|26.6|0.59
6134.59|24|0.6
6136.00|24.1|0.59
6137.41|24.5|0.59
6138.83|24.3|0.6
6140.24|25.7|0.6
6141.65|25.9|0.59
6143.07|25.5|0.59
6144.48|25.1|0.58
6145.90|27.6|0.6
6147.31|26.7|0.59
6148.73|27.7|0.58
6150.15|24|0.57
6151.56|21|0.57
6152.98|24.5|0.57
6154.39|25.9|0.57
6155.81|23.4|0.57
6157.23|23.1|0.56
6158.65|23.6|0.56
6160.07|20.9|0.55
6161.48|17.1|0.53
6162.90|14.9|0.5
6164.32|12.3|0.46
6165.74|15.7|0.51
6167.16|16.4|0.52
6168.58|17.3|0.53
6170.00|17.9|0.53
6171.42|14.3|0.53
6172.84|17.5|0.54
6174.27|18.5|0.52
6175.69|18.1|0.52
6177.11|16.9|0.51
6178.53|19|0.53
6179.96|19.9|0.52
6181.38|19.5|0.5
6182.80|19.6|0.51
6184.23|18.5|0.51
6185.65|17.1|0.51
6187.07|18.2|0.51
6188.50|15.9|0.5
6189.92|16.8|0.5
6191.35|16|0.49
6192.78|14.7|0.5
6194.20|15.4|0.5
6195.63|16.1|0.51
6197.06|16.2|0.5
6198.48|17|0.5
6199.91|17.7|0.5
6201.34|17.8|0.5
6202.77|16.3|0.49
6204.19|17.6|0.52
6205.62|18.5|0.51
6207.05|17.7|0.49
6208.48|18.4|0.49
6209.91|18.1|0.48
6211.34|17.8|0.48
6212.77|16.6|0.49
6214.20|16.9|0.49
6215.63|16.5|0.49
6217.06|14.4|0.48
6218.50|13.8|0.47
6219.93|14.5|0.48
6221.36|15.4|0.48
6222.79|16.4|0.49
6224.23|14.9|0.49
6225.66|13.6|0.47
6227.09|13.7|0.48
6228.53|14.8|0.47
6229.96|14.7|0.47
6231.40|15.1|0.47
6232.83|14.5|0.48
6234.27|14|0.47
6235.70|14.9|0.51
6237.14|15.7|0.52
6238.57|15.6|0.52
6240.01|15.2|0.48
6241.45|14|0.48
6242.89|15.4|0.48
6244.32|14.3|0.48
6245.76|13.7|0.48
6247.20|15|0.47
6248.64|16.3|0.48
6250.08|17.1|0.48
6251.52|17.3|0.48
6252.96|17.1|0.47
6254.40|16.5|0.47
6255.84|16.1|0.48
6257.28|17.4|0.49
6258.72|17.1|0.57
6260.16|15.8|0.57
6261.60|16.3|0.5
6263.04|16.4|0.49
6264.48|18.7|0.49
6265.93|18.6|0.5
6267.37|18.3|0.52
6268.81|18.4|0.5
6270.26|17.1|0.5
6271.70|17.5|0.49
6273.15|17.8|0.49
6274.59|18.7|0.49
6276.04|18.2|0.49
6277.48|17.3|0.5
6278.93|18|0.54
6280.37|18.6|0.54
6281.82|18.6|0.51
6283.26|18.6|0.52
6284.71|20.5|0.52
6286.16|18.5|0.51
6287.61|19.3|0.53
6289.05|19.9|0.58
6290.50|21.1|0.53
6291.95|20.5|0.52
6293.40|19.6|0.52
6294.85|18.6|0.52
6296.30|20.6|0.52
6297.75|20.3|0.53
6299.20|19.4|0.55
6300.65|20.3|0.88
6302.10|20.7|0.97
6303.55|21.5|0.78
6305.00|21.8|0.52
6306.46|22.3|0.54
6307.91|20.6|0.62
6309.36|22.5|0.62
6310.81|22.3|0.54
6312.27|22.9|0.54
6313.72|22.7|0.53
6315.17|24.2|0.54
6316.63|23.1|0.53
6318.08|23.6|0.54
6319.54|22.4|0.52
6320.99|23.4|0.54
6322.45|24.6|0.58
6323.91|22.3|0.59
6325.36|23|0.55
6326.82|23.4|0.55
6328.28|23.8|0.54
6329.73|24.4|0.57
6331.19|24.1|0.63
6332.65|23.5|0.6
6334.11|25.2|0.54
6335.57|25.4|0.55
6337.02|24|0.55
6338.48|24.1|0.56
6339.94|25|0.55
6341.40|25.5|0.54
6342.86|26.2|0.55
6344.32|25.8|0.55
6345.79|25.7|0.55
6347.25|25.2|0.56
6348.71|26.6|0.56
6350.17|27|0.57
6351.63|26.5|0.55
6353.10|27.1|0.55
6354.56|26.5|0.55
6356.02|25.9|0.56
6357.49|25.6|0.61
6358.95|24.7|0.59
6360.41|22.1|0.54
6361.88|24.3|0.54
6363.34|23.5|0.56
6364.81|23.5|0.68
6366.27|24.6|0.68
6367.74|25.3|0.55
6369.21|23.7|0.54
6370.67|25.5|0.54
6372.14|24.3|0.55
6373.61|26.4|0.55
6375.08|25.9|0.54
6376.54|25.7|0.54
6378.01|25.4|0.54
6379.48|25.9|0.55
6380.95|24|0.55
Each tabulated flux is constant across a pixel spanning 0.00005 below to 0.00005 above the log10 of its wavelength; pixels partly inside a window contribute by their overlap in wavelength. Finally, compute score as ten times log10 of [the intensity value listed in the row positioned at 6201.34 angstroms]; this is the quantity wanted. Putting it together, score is 12.5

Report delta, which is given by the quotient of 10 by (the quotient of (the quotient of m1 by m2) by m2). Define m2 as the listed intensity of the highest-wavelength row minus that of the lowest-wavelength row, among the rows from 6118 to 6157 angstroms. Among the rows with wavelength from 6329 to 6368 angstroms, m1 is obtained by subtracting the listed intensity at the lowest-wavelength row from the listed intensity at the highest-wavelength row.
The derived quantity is 4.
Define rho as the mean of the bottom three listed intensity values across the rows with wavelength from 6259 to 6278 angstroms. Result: 16.2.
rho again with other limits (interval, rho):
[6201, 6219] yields 14.8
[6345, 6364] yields 23.3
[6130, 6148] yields 24.1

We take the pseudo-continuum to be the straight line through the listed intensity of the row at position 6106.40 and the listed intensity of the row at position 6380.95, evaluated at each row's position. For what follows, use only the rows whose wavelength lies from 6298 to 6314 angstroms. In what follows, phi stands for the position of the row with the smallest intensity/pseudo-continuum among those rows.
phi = 6299.20 angstroms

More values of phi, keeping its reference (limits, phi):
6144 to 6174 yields 6164.32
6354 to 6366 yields 6360.41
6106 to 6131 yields 6124.71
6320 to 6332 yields 6323.91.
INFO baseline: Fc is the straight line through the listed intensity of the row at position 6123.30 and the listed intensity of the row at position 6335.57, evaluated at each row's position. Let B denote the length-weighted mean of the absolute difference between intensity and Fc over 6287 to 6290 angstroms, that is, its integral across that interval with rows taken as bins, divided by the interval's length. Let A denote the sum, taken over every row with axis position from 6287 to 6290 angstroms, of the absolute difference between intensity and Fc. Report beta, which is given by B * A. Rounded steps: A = 8.5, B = 4.2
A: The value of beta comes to 35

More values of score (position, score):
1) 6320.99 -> 13.7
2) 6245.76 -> 11.4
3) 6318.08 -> 13.7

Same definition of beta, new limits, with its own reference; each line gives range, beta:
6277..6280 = 68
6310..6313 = 8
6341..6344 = 0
